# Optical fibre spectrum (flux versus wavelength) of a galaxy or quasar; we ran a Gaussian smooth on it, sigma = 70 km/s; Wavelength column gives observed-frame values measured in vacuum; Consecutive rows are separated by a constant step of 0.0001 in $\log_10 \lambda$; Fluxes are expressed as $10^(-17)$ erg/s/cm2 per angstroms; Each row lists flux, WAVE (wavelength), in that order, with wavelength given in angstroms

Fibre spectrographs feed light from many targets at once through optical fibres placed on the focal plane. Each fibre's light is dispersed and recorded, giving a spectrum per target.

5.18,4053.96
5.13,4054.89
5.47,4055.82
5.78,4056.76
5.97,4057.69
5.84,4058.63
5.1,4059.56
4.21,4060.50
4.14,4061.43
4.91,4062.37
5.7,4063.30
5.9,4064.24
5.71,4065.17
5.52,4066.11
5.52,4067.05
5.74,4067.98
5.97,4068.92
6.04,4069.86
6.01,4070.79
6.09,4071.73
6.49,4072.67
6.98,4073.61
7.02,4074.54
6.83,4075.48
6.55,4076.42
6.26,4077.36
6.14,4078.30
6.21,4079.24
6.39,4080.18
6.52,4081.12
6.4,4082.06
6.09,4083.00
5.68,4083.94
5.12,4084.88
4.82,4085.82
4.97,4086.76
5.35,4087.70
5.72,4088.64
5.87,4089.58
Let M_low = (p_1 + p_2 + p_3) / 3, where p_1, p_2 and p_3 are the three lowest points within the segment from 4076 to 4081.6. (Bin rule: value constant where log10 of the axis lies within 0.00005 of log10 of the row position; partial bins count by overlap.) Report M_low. 6.2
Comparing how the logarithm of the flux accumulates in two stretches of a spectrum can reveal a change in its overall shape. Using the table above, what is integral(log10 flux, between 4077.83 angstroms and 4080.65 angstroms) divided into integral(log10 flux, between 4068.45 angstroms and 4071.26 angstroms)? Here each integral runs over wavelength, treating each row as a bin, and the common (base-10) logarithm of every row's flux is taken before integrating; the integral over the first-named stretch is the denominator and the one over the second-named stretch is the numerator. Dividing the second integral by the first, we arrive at 0.98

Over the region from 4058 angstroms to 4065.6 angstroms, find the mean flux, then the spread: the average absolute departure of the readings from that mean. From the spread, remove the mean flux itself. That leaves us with -4.6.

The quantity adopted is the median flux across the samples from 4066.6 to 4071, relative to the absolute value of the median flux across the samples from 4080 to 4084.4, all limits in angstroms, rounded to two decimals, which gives 0.93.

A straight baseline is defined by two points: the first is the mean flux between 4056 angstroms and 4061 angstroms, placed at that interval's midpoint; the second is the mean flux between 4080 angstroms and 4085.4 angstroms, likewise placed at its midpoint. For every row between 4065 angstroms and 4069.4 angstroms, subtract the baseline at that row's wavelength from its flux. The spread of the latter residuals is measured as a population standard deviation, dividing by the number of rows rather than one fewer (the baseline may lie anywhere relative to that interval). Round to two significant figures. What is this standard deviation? 0.15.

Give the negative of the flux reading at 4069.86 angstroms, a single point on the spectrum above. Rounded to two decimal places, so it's -6.04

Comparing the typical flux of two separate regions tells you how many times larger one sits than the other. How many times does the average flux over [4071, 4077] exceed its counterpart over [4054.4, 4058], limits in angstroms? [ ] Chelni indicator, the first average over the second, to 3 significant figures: 1.19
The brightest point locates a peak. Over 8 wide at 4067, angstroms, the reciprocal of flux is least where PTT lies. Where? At 4069.86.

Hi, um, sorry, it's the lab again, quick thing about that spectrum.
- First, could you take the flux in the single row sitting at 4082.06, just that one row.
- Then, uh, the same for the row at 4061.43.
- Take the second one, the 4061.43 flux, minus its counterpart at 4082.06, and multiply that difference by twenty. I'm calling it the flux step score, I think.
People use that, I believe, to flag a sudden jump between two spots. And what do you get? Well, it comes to -45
